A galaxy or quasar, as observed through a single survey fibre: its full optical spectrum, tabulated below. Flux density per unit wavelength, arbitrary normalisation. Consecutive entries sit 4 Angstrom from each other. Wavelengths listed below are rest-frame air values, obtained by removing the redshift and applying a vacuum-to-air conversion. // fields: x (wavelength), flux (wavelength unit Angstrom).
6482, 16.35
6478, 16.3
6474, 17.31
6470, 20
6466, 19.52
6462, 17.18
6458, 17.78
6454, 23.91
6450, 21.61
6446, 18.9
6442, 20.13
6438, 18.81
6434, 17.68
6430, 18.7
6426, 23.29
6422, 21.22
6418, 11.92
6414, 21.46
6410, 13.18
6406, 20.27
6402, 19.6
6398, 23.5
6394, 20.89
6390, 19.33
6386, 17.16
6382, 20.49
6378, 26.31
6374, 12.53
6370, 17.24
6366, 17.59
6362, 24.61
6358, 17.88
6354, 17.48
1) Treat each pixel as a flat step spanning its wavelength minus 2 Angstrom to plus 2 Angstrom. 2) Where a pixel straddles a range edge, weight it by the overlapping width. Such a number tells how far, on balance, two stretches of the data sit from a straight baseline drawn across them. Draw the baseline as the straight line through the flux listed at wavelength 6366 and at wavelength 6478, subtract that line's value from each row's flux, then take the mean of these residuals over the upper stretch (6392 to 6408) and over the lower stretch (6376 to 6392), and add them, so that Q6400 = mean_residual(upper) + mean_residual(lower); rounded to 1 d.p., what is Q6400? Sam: 7.3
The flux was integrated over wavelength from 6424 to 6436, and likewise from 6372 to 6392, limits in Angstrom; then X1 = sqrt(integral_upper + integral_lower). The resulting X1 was 24.9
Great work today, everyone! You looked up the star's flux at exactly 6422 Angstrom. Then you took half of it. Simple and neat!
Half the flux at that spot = 11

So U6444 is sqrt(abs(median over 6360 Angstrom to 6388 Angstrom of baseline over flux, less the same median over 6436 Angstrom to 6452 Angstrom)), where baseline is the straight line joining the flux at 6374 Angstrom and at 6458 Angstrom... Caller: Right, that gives 0.42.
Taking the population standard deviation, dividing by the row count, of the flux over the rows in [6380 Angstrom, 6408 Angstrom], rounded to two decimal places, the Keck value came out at 1.77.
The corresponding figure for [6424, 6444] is 1.95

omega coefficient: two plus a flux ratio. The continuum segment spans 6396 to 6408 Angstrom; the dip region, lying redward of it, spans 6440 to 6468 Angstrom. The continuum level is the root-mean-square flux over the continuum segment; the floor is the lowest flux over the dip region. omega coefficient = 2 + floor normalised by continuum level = 2.81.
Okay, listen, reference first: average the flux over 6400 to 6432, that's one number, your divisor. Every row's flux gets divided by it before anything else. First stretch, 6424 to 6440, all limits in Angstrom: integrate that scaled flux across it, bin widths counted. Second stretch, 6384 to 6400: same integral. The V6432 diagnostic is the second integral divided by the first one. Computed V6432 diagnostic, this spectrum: 1.03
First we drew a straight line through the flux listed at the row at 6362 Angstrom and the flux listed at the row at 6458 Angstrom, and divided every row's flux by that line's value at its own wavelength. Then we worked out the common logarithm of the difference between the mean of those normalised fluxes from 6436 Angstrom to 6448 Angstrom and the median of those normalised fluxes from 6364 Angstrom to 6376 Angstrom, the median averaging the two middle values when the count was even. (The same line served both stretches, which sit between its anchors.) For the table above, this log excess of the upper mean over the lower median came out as -0.52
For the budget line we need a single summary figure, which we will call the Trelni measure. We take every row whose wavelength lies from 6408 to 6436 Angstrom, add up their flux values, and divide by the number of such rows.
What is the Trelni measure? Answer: 18.2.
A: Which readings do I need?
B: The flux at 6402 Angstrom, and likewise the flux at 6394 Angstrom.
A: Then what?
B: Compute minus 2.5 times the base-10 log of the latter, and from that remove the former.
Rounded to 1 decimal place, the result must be -22.9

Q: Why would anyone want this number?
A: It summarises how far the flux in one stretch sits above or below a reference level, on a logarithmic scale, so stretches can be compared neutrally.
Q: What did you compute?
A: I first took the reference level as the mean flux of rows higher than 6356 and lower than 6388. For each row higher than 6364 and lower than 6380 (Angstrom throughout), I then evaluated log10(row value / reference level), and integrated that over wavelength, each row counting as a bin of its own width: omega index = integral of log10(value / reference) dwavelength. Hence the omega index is -0.5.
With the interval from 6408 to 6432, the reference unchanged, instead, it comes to -0.8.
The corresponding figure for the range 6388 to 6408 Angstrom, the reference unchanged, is 0.6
